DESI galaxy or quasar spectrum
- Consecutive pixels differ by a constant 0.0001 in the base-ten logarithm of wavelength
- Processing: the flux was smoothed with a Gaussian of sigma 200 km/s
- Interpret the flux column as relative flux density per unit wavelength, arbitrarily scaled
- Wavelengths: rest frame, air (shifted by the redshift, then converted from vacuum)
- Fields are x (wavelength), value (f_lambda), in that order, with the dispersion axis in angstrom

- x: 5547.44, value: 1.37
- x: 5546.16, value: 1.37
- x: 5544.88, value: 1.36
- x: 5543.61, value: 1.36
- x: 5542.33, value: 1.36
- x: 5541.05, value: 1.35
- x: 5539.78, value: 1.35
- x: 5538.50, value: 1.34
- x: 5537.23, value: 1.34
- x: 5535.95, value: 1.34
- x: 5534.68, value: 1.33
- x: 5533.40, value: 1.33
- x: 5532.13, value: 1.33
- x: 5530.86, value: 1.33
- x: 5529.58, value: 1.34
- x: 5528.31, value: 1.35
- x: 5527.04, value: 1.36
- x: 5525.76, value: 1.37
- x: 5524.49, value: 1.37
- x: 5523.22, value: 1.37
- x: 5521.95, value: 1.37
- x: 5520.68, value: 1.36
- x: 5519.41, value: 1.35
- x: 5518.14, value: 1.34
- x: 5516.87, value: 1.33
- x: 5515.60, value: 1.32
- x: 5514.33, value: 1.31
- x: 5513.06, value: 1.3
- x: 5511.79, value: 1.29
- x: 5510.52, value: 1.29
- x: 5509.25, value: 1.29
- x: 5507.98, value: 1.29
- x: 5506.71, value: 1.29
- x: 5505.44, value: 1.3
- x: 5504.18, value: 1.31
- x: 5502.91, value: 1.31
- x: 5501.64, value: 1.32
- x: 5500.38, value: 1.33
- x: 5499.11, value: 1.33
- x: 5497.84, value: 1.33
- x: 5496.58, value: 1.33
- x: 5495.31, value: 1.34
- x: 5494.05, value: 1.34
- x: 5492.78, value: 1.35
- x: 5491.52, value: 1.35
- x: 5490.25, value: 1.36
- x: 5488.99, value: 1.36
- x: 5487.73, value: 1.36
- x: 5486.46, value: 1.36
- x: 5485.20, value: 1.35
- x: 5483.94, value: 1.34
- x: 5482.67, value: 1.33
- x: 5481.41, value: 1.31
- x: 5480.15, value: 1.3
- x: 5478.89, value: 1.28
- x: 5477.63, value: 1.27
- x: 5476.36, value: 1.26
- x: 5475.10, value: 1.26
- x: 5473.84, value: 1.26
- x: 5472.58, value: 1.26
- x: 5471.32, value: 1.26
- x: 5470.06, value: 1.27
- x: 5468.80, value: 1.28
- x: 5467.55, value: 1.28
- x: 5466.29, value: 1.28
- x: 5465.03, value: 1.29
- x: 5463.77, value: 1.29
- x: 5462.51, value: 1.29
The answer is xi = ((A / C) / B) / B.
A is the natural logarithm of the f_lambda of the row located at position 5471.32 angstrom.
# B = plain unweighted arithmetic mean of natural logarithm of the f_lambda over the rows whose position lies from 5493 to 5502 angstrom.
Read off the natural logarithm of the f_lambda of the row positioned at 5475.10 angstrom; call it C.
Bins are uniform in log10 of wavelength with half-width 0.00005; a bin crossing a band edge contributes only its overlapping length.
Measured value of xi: 12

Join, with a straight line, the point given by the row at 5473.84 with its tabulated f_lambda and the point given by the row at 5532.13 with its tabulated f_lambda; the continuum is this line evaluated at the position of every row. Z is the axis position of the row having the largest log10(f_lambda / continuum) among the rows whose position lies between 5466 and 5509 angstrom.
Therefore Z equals 5486.46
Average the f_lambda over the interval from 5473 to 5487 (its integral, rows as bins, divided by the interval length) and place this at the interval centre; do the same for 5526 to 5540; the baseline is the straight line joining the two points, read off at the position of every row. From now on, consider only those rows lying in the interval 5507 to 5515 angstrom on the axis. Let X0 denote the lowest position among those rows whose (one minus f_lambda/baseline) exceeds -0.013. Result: 5507.98 angstrom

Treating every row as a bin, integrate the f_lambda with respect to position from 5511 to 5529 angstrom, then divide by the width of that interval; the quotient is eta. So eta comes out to 1.34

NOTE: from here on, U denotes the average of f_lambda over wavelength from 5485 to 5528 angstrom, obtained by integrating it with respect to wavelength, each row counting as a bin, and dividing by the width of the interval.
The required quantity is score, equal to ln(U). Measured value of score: 0.288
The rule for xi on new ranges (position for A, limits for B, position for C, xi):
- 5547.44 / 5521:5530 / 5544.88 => 11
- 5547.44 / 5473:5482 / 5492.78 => 18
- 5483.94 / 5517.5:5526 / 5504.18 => 11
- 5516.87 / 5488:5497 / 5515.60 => 12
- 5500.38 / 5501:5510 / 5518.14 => 14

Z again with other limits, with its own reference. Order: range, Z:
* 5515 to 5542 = 5521.95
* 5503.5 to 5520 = 5519.41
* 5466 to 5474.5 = 5466.29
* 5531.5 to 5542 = 5539.78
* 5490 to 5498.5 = 5490.25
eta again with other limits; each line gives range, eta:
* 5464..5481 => 1.27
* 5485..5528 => 1.33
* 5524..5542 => 1.34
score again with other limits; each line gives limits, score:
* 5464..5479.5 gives 0.240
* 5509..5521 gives 0.276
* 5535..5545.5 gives 0.300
